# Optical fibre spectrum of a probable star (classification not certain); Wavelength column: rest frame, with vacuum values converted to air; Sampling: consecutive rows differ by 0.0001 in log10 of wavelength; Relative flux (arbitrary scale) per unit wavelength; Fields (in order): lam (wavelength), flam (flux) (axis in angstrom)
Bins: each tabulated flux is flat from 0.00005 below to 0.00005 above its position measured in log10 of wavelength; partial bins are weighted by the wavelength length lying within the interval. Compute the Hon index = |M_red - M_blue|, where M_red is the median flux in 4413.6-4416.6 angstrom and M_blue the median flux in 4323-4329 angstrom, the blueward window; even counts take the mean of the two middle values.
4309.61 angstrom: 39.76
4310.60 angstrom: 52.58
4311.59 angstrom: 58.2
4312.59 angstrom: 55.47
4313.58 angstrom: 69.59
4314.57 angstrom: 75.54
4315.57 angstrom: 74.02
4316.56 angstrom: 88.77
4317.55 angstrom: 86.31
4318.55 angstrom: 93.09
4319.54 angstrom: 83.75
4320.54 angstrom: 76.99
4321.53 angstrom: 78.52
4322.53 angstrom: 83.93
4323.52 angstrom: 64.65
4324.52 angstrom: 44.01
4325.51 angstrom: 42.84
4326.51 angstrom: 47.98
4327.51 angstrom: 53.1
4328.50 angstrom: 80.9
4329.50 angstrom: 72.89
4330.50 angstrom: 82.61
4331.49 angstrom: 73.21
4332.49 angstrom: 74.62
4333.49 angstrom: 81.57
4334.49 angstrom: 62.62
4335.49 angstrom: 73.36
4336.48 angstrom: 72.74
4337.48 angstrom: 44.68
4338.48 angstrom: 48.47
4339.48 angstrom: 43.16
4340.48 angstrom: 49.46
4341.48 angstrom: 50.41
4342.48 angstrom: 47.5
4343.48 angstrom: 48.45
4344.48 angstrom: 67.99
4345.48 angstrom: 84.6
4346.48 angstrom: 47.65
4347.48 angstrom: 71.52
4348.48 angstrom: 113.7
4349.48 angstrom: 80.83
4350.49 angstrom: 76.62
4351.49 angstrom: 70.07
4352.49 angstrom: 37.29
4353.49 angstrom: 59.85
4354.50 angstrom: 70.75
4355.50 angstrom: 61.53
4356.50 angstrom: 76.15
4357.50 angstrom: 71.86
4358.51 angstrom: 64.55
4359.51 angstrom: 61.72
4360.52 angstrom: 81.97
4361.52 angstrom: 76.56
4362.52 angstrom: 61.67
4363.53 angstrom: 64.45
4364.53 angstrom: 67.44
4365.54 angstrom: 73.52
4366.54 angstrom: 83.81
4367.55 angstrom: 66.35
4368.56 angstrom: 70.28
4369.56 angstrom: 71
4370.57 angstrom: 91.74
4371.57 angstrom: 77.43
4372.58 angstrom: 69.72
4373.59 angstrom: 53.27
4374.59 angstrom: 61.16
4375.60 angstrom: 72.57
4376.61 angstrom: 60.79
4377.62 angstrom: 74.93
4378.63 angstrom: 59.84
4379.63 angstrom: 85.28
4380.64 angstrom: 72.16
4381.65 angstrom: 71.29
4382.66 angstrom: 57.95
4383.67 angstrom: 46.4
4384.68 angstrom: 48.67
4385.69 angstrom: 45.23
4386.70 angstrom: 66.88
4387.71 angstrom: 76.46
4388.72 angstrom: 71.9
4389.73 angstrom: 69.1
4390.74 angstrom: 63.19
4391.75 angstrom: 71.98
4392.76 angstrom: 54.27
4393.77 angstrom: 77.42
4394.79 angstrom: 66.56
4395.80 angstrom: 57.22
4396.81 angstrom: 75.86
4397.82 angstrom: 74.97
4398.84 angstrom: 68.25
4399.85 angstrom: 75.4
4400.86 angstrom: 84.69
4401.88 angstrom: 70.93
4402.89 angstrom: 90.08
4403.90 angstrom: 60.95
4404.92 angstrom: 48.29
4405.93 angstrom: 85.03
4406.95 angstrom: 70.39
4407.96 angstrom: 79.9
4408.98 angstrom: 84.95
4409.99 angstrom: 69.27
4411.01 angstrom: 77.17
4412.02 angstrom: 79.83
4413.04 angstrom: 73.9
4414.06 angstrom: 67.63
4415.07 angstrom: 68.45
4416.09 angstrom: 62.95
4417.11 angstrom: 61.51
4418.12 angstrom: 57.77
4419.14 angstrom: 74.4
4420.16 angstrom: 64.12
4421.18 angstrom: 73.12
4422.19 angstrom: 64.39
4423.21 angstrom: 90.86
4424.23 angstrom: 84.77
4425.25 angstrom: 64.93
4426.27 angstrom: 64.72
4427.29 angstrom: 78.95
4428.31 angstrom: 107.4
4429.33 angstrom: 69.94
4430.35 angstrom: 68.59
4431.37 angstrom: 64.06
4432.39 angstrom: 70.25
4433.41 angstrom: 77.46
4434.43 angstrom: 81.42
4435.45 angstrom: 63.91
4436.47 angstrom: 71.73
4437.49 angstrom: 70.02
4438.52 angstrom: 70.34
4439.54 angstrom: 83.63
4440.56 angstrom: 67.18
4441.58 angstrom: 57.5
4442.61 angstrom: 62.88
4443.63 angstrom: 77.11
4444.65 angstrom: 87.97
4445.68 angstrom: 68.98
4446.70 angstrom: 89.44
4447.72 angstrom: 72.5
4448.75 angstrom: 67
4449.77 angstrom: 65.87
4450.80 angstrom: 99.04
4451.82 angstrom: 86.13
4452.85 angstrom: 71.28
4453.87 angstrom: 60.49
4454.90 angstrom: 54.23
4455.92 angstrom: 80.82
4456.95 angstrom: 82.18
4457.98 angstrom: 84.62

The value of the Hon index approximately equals 17.1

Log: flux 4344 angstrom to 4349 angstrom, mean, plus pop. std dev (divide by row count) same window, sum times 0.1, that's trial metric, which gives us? 9.9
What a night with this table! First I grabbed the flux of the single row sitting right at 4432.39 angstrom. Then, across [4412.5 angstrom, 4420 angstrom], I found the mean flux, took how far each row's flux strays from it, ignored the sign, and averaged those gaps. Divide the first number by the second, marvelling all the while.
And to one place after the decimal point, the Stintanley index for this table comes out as 13.9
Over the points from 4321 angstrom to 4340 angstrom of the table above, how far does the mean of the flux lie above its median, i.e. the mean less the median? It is -8.2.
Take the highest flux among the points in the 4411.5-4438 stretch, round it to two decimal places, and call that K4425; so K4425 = 107.40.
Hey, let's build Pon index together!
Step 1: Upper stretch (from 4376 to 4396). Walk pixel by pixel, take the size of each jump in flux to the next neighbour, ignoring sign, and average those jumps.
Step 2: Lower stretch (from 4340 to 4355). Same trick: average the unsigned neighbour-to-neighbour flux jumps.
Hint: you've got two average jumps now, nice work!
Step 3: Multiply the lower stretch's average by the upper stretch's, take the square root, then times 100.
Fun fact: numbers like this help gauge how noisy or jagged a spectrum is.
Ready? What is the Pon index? 1428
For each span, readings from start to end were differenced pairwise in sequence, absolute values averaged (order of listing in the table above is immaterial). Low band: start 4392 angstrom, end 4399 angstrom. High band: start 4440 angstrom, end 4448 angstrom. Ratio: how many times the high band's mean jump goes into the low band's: 0.84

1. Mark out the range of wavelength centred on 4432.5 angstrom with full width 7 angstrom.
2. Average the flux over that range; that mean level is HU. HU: 71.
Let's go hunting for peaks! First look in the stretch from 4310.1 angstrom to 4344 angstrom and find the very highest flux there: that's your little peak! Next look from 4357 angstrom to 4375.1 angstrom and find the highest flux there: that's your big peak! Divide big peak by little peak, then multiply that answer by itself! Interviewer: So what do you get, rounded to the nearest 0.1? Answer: 1.0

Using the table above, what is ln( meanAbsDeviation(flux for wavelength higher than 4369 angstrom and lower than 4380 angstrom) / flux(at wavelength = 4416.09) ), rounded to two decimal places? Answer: -1.96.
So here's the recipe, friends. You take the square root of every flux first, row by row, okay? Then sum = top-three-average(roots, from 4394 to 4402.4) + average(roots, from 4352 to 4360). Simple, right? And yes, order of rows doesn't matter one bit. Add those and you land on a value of 16.8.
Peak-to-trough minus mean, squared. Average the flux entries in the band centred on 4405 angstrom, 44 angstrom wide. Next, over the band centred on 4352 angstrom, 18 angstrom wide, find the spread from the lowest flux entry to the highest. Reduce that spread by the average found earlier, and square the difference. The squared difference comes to 49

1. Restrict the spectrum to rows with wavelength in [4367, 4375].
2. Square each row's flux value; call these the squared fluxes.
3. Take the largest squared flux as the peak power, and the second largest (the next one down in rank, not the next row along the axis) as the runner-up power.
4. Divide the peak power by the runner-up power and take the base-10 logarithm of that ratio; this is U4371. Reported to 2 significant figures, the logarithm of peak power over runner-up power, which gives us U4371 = 0.15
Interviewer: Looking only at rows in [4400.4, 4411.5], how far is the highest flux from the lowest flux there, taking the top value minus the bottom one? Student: 41.8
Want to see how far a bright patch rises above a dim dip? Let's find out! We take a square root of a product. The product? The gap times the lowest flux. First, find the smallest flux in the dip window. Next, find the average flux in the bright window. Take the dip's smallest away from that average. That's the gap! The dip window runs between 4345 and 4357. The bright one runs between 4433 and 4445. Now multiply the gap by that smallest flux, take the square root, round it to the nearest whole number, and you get 36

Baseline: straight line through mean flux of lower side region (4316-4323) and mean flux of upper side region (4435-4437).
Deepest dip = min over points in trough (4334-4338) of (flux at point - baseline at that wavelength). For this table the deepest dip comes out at -37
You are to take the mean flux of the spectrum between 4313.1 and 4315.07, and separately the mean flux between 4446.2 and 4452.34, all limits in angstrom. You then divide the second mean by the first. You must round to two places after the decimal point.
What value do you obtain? 1.10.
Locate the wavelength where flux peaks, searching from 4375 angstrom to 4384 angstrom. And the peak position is 4379.63 angstrom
